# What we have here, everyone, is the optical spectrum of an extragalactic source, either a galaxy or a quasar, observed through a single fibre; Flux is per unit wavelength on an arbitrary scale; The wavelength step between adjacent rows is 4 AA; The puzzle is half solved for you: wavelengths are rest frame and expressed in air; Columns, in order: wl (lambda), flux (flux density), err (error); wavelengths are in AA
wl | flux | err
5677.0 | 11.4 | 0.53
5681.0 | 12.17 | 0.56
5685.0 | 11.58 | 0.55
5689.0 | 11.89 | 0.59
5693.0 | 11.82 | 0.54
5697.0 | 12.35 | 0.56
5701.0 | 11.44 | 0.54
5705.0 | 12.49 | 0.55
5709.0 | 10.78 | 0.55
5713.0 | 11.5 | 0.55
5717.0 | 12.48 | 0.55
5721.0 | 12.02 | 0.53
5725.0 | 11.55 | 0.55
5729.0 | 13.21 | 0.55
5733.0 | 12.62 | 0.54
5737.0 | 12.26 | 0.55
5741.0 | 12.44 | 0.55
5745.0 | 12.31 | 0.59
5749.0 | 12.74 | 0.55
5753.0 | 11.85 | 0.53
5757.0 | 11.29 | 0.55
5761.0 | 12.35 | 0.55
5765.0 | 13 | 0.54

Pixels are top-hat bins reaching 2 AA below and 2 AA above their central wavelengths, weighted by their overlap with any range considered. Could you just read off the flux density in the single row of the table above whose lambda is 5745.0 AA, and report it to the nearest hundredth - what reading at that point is 12.31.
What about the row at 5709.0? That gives 10.78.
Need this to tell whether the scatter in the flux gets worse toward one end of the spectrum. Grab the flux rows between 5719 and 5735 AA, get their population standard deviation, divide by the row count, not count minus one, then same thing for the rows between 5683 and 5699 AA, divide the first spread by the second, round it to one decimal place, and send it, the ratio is 2.2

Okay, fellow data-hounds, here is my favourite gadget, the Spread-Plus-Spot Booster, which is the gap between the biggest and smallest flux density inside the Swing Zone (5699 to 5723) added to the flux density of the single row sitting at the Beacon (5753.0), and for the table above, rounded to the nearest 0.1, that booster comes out 13.6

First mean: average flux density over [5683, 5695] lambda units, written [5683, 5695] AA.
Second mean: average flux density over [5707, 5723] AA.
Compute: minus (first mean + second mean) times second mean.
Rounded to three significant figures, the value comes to -274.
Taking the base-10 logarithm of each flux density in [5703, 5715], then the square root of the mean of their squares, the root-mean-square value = 1.06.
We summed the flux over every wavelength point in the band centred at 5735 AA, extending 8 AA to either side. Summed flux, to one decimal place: 50.5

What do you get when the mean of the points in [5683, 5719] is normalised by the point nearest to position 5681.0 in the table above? 0.97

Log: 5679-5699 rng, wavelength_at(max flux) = 5697.0 AA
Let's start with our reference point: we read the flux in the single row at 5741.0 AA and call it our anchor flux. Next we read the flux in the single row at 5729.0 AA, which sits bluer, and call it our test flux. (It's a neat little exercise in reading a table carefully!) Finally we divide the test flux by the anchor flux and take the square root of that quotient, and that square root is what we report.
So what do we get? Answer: 1.03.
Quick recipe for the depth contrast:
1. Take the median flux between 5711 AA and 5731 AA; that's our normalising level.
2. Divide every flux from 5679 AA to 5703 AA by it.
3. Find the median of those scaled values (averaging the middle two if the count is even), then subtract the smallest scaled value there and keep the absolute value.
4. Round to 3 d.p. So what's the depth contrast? 0.035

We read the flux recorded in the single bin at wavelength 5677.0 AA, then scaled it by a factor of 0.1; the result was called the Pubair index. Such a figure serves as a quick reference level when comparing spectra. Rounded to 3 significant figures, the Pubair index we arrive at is 1.14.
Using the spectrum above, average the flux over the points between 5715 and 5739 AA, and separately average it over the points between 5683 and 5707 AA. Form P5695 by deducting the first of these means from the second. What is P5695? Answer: -0.4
